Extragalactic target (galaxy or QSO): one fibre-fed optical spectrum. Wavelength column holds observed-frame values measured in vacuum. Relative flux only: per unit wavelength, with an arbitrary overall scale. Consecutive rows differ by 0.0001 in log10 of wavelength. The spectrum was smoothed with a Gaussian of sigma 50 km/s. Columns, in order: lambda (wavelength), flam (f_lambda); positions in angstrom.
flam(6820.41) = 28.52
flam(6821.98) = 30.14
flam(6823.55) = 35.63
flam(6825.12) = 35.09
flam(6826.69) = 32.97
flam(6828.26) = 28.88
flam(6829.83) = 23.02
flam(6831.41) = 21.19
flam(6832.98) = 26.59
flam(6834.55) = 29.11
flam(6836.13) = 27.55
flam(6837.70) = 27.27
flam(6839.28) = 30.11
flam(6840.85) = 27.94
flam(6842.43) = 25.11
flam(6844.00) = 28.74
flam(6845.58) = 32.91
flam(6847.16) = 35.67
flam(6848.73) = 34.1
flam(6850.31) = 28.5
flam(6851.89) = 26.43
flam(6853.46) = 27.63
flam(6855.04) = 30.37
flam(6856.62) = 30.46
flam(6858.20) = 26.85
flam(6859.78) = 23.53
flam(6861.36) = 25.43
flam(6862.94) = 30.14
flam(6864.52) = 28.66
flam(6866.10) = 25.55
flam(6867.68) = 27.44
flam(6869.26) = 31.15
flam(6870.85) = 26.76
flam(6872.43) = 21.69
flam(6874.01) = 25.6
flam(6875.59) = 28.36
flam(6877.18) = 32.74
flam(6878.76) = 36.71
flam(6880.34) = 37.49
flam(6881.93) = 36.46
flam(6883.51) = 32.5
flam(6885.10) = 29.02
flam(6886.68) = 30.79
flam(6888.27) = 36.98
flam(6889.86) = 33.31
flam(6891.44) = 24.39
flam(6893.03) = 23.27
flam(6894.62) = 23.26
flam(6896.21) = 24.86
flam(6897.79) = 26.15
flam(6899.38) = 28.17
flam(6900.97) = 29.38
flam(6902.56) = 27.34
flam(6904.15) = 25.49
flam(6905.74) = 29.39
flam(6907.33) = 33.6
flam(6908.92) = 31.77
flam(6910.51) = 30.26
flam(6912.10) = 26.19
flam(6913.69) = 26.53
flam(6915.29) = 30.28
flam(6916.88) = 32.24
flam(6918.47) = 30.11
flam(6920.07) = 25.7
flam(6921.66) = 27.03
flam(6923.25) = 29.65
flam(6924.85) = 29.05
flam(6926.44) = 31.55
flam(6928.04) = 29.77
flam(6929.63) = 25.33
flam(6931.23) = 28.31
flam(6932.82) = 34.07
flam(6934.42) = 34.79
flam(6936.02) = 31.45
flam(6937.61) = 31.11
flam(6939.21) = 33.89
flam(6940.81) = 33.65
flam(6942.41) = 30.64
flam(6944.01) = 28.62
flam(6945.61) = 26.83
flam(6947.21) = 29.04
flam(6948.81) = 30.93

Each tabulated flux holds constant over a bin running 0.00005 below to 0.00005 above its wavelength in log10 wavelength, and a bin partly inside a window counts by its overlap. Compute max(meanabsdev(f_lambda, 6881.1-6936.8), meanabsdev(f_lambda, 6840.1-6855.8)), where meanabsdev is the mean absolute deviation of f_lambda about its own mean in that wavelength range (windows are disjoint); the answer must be 2.9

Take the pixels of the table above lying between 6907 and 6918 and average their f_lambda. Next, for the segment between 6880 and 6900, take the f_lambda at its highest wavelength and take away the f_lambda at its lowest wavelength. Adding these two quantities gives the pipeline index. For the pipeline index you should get 21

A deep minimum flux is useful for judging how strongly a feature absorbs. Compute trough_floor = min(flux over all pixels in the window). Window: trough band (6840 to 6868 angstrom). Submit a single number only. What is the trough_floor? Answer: 23.53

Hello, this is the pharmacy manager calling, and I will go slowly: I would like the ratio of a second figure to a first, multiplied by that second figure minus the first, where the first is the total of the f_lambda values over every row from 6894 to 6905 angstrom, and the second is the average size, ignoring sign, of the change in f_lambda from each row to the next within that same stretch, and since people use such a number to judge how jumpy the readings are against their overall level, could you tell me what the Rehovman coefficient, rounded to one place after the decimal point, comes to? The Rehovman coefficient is -1.7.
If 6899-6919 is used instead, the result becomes -2.4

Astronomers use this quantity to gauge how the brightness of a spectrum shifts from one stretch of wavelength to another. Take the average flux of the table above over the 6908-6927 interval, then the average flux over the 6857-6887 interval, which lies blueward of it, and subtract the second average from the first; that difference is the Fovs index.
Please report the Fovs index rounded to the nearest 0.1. -0.1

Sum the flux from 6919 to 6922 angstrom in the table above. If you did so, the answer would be 53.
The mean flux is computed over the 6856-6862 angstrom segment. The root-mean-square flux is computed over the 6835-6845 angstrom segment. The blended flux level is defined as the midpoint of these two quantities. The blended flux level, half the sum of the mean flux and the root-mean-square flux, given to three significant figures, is 27.2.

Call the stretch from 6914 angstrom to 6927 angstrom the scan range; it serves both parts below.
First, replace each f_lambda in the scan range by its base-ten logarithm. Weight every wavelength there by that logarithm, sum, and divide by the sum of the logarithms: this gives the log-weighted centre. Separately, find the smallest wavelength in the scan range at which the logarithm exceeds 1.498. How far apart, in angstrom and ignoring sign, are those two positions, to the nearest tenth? 4.0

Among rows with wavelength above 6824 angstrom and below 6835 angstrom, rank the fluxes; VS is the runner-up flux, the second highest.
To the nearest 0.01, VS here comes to 32.97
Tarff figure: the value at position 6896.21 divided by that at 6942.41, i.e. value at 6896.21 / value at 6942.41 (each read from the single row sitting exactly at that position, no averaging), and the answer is 0.81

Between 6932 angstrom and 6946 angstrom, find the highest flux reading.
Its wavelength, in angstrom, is 6934.42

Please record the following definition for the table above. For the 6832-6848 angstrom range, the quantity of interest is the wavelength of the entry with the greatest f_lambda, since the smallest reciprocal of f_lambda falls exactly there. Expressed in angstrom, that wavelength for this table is 6847.16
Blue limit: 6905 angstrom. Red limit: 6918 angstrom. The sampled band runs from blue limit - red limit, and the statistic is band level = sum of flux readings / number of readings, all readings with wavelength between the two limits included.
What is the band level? 30.0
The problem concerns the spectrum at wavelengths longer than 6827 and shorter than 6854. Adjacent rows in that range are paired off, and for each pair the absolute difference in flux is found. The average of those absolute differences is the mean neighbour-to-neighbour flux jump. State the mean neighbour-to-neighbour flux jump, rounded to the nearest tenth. 2.9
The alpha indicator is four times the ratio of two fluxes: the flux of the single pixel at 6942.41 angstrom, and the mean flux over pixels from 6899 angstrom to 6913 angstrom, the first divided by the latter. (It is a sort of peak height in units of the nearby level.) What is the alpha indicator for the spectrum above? 4.2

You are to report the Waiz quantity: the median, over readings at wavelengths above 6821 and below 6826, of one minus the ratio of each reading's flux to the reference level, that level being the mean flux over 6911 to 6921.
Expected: -0.23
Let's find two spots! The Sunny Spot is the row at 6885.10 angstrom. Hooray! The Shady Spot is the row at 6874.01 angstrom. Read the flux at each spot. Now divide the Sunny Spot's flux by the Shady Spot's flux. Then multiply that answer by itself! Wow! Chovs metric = 1.29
